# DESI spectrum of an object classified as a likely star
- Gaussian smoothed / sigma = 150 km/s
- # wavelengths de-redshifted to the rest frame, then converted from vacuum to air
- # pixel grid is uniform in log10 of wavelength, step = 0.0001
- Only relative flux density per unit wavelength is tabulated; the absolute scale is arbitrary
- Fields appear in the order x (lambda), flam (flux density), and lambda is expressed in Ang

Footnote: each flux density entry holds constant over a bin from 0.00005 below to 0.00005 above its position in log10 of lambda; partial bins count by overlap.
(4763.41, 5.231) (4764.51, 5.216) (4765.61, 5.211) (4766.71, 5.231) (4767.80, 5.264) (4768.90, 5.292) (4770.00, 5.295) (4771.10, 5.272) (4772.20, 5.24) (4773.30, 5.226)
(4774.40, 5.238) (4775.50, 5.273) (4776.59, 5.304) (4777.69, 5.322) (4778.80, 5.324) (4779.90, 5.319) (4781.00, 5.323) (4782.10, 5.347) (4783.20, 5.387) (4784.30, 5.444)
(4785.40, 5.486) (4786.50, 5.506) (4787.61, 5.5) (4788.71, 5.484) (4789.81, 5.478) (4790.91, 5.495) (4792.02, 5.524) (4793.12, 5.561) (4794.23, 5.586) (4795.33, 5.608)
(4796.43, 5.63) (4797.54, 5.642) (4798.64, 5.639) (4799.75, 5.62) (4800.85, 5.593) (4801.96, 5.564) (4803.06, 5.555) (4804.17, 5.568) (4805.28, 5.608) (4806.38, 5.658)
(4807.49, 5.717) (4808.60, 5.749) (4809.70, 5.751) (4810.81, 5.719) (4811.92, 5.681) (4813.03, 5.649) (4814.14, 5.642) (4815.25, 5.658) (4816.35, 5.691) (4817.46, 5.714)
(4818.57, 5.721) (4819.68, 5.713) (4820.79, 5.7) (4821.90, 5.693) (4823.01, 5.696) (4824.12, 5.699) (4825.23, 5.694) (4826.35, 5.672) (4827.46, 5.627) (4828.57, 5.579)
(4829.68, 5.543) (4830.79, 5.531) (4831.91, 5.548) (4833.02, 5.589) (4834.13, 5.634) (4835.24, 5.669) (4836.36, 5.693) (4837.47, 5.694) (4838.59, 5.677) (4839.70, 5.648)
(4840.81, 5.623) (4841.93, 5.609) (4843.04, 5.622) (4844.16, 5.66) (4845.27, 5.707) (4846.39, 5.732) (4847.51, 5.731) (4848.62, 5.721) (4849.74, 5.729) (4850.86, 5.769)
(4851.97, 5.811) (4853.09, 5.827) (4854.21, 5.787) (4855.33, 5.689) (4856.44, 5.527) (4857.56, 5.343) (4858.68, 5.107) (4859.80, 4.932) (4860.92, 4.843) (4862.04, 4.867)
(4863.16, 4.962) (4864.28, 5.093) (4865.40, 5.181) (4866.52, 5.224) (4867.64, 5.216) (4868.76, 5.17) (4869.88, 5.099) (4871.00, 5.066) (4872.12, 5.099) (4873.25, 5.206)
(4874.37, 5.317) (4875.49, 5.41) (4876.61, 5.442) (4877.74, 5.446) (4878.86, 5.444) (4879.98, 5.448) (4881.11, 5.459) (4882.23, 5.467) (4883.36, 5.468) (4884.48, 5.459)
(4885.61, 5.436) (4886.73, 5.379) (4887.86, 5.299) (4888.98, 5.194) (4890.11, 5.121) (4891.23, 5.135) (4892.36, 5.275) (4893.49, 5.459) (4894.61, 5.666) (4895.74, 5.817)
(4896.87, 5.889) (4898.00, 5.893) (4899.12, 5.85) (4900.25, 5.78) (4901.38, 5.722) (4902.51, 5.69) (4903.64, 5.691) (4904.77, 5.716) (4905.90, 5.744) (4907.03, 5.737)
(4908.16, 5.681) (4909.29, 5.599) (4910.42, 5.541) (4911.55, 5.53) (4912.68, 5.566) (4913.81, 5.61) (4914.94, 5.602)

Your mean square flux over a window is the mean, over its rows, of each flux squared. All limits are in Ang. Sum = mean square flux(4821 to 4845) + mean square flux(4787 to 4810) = 63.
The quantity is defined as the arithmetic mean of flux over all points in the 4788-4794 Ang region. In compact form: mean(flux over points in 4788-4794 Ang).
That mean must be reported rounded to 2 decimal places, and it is 5.51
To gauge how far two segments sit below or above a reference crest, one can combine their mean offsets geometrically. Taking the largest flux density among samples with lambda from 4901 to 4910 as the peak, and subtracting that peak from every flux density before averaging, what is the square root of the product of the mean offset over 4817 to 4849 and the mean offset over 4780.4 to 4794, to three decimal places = 0.154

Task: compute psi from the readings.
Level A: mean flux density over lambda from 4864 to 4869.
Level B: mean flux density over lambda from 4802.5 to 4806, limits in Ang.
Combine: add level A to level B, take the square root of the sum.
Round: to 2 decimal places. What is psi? 3.28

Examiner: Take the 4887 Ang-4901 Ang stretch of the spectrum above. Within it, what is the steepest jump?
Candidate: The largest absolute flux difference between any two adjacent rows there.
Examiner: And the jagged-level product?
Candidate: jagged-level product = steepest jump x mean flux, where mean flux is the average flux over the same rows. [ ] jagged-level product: 1.1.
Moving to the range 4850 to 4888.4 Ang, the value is 1.3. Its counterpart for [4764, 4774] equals 0.2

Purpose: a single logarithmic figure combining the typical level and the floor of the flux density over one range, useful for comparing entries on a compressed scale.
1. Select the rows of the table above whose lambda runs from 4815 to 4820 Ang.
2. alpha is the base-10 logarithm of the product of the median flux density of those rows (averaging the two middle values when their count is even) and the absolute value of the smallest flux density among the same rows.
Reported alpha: 1.51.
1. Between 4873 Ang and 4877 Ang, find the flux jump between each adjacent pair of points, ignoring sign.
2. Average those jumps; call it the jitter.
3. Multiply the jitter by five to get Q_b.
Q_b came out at 0.393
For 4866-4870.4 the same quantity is 0.208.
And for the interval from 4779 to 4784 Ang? 0.113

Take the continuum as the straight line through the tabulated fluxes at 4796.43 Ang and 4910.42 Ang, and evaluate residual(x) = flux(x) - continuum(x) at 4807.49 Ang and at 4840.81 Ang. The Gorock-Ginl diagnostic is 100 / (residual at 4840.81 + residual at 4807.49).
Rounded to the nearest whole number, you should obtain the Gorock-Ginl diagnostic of 811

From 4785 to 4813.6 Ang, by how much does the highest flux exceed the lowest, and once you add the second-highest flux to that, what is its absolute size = 6.0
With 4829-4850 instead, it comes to 5.9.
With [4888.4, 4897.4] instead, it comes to 6.6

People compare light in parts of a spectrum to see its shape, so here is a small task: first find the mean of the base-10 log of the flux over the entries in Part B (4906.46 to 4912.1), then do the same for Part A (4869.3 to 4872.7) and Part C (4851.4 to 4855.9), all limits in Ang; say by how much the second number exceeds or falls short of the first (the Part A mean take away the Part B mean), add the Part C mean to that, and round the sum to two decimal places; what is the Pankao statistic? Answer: 0.72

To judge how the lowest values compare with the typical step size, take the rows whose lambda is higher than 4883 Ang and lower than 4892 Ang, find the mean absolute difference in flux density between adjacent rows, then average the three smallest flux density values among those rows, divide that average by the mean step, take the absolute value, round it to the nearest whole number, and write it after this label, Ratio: 100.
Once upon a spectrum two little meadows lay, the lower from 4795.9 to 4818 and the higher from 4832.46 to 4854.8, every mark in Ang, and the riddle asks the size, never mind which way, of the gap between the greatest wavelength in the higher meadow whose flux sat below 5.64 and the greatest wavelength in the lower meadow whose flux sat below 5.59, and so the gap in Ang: 38.9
